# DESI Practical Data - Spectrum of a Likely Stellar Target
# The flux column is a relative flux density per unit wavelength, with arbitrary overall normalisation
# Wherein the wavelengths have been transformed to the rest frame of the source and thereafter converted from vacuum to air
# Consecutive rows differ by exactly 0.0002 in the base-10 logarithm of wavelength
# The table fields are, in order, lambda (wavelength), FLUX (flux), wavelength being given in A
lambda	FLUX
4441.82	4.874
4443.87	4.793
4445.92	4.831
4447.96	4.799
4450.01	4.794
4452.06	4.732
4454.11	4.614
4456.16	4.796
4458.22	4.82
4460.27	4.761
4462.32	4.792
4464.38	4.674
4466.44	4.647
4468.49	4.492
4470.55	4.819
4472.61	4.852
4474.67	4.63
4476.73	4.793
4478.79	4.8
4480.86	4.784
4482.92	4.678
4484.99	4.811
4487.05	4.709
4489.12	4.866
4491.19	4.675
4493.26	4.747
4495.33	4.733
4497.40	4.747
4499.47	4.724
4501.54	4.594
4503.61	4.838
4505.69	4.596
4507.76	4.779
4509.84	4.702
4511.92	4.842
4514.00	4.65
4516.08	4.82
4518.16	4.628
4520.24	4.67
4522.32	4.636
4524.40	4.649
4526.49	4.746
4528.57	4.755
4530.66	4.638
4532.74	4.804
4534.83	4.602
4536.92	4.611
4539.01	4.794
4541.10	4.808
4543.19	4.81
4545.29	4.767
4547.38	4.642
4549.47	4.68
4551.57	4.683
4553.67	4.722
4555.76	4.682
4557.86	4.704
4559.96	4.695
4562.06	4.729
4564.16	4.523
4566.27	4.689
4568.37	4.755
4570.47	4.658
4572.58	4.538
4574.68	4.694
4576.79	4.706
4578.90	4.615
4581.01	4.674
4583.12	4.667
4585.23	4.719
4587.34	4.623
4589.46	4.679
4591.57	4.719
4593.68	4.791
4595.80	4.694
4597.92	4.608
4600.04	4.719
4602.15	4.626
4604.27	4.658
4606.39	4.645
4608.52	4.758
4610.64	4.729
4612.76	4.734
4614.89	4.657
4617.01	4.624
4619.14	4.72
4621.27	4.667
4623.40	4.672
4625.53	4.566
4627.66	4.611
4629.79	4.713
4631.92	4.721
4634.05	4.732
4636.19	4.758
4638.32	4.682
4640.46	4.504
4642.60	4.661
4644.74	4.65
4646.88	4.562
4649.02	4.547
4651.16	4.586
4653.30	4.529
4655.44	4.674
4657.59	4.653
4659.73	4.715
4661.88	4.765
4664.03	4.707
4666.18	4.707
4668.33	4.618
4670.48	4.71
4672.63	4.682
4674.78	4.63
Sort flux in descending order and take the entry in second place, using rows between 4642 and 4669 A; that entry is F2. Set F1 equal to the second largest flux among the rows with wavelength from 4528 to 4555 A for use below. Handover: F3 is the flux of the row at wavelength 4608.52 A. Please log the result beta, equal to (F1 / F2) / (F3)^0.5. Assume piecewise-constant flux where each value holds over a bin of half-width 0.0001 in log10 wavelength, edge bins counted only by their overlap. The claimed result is 0.4675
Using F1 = 4.808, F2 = 4.715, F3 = 4.758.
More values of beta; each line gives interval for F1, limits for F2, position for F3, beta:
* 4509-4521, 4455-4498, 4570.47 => 0.4603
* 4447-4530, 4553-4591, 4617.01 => 0.4771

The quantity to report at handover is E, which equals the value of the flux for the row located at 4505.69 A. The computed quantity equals 4.596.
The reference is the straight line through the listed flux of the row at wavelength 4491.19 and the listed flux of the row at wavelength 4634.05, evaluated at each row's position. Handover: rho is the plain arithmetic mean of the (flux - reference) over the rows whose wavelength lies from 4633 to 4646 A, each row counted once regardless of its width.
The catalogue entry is -0.070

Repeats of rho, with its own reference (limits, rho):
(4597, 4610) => -0.051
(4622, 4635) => -0.061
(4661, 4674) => -0.047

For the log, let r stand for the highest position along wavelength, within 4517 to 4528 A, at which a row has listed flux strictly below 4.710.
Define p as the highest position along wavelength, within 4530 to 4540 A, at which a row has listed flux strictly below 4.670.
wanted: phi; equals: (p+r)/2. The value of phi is 4530.7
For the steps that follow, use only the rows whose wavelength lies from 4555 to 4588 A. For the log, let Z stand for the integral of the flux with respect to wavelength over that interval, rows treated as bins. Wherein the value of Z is 154.0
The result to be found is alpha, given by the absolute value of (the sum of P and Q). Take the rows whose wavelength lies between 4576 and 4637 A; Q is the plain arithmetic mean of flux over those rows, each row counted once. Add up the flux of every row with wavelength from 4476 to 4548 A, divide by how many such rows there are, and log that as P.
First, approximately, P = 4.73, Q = 4.68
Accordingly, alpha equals 9.41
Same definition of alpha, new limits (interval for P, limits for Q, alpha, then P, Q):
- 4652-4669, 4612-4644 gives 9.34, 4.67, 4.67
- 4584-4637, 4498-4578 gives 9.38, 4.69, 4.70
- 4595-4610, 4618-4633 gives 9.34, 4.67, 4.67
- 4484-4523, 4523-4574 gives 9.42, 4.72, 4.70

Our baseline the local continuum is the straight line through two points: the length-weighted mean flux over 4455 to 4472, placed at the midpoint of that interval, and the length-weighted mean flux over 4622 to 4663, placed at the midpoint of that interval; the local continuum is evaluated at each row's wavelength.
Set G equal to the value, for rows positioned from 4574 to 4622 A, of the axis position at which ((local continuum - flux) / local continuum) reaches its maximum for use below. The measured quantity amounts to 4578.90 A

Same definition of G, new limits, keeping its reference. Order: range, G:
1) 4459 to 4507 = 4468.49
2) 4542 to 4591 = 4564.16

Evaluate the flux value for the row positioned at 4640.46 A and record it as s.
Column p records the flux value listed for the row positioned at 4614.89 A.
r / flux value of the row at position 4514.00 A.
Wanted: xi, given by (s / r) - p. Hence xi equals -3.69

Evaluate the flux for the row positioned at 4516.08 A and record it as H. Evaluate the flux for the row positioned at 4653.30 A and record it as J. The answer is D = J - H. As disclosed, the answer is -0.29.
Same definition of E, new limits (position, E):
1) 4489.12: 4.866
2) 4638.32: 4.682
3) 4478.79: 4.8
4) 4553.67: 4.722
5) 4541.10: 4.808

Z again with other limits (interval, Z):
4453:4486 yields 156.2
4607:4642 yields 163.7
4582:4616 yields 159.4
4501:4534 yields 155.4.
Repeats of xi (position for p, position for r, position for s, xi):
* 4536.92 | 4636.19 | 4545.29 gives -3.61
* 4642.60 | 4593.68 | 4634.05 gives -3.67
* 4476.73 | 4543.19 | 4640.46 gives -3.86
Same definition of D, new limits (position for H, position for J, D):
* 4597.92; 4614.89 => 0.05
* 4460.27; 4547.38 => -0.12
